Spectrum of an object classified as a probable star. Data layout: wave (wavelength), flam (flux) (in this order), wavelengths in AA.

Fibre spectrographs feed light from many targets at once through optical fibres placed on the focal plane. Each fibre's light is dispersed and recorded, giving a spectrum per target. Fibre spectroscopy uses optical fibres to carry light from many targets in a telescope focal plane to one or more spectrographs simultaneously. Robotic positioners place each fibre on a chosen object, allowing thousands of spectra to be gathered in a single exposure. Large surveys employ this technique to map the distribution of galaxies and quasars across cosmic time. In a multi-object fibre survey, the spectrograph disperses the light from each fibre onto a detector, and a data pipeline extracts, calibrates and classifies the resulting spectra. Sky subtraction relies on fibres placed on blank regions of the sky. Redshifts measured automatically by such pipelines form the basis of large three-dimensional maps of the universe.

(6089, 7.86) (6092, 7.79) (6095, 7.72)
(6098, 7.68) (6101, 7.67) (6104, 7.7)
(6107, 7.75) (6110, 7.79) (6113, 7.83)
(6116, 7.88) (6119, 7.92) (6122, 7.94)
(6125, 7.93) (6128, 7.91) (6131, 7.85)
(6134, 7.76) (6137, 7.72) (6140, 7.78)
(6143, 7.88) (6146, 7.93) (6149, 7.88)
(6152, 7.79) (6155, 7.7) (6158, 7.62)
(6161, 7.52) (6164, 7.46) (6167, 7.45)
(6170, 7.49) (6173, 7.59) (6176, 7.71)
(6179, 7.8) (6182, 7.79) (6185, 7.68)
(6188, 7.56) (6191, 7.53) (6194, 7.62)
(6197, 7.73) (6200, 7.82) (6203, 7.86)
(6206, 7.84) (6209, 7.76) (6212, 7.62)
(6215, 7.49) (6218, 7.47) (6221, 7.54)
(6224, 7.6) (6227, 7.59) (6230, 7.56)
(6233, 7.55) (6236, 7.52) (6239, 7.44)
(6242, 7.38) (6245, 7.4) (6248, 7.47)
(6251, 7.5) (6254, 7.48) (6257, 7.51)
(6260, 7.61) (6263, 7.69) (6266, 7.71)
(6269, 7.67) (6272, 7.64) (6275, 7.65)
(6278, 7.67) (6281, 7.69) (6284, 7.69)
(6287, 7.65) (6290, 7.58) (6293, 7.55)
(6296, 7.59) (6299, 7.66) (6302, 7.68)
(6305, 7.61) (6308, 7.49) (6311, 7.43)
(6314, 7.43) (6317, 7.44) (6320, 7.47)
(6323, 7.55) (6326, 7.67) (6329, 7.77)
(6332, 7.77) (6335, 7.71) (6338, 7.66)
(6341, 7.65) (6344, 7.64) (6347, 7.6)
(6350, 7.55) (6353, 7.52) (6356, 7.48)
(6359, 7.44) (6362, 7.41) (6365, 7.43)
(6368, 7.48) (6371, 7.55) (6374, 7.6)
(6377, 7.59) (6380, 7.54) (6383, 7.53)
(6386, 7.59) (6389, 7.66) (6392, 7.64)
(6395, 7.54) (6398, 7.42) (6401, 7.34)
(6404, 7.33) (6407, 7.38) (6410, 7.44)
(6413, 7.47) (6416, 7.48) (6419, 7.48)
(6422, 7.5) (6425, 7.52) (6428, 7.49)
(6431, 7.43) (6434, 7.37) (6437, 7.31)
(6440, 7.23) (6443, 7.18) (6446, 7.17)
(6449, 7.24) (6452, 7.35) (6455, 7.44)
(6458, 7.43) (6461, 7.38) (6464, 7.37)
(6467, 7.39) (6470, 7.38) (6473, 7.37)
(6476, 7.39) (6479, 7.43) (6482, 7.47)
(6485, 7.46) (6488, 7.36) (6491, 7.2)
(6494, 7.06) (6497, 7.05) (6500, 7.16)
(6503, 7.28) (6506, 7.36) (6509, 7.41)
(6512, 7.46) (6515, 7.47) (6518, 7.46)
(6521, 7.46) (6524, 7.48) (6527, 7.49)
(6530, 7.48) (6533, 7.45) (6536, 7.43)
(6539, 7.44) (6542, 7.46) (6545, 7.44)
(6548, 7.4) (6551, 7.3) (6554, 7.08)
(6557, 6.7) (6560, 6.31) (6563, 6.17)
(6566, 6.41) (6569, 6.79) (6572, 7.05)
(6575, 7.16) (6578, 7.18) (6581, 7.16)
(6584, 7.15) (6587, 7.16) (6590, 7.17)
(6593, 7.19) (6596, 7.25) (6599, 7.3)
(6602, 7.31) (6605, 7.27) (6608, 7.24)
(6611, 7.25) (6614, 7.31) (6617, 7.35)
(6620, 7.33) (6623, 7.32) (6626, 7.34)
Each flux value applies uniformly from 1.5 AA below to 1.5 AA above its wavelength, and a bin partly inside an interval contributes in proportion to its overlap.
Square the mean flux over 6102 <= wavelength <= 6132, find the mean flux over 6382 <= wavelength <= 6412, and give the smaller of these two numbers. 7.49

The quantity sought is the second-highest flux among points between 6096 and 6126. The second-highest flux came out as 7.93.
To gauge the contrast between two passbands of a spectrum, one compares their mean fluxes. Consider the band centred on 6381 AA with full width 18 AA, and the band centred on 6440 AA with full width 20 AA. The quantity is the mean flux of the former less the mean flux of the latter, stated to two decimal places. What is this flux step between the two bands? 0.31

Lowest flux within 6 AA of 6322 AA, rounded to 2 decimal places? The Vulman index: 7.44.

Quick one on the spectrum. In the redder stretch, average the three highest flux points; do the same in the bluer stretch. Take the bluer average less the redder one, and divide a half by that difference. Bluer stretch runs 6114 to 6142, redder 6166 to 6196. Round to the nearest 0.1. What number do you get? 3.1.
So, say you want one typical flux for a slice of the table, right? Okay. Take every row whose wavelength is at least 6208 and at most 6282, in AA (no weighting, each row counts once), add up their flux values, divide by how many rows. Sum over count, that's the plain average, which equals 7.57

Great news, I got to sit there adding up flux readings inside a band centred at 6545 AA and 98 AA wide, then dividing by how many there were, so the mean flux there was 7.19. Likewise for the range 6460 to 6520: 7.35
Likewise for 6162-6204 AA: 7.65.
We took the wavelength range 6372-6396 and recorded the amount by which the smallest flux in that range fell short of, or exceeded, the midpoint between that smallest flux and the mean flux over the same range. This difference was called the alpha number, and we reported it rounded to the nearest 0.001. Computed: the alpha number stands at -0.028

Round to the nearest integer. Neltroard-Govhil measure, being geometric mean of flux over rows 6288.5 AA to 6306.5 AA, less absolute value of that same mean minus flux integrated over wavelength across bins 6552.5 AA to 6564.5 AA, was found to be -64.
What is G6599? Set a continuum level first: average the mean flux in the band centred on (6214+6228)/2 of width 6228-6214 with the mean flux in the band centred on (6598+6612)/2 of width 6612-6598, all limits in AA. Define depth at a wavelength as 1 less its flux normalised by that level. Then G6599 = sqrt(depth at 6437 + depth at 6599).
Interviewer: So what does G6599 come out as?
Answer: 0.17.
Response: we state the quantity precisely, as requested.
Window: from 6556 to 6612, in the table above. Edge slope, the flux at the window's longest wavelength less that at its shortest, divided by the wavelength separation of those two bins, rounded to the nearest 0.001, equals 0.010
